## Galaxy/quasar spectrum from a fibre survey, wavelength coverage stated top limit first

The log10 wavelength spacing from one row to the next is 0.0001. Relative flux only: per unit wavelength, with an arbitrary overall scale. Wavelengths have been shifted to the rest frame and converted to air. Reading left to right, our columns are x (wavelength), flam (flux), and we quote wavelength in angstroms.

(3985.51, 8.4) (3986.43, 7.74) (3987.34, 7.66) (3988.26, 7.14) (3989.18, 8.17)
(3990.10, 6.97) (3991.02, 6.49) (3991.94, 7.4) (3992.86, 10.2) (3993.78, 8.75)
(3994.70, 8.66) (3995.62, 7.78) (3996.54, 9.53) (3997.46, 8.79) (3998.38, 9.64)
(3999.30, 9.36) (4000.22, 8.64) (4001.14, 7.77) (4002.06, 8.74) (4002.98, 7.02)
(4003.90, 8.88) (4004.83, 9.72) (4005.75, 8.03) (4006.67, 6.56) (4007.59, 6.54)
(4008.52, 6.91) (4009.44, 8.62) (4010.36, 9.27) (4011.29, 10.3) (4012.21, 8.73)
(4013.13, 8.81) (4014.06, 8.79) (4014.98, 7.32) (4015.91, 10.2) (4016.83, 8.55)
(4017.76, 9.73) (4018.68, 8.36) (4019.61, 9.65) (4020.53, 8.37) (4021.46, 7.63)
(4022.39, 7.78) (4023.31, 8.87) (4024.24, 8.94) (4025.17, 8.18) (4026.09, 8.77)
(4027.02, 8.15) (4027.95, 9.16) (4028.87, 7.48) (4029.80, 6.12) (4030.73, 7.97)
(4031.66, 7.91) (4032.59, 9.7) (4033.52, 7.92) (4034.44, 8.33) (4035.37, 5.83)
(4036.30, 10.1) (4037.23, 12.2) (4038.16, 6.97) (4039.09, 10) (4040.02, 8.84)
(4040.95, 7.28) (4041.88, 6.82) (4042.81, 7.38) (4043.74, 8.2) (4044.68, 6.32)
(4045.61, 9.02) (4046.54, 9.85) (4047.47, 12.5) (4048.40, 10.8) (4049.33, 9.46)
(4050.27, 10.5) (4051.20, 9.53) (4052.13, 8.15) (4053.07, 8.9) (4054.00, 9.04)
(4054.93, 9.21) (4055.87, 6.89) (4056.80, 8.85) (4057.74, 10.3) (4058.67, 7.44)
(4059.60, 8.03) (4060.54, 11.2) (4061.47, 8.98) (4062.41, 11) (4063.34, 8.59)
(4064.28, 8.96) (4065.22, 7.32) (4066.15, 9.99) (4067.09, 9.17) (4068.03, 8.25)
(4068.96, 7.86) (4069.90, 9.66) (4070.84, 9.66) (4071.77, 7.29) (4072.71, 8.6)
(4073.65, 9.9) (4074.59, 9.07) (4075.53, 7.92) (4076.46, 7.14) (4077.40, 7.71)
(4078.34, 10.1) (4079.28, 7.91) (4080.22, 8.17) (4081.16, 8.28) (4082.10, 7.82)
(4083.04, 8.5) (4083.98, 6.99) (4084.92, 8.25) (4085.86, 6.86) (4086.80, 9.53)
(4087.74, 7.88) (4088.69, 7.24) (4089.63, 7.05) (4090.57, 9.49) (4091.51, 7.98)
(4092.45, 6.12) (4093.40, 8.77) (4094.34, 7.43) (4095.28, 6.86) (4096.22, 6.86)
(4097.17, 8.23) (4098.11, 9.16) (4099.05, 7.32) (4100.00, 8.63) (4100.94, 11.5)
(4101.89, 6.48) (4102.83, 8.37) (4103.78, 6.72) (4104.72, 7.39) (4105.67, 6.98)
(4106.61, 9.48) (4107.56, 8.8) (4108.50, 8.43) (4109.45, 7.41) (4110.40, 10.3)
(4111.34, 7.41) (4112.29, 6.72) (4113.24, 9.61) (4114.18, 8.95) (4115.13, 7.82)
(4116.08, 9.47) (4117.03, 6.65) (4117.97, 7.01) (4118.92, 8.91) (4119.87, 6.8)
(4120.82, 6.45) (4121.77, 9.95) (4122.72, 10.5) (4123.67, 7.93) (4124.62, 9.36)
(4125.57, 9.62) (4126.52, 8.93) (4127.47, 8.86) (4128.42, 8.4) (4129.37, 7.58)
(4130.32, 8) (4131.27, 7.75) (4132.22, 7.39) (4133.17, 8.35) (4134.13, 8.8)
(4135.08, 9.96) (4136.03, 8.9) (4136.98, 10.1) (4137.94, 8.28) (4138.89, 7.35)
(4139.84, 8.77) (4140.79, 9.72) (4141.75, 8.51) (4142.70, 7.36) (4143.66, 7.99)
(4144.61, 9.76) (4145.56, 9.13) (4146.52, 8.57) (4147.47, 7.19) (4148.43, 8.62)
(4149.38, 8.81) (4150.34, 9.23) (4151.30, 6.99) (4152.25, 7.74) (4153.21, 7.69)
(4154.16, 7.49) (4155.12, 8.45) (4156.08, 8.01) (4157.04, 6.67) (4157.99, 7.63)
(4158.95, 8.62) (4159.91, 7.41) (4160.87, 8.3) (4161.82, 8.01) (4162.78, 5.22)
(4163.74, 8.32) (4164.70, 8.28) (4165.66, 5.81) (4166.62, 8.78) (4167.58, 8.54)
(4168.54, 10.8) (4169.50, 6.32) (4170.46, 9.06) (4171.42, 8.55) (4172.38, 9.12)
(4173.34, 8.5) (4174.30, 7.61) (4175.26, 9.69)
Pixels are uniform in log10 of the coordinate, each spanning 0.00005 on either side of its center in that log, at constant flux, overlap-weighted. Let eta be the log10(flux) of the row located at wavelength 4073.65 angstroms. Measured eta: 0.996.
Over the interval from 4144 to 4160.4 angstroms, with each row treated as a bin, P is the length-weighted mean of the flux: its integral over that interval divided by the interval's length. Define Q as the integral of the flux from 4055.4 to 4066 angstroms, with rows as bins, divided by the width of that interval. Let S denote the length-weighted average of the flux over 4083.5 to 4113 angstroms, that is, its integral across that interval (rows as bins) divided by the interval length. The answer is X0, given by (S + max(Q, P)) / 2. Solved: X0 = 8.44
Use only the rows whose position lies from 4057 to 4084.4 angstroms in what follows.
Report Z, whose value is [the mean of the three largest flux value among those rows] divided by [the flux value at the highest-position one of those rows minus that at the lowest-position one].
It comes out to -3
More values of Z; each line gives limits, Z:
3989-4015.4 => -12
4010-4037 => 12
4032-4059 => -5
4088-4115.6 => 18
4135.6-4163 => -3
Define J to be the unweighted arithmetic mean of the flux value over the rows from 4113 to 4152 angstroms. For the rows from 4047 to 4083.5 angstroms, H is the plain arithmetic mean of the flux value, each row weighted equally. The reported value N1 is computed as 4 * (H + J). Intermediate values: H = 8.9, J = 8.5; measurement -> 70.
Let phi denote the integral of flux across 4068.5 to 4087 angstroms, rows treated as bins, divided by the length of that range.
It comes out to 8.3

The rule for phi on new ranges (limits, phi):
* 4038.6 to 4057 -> 8.9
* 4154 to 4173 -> 8.0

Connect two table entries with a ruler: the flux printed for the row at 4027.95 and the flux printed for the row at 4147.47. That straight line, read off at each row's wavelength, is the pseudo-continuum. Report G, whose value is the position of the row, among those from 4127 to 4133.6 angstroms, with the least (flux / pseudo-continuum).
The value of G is 4132.22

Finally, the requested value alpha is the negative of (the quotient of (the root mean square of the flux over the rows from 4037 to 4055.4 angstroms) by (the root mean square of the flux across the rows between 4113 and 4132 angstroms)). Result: -1.08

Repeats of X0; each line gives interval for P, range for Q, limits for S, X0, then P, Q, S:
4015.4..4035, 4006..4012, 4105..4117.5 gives 8.37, 8.45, 8.1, 8.30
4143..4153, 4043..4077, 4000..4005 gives 8.67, 8.36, 9.0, 8.38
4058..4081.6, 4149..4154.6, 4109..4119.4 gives 8.48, 8.74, 8.0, 8.21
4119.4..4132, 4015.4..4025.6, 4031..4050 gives 8.76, 8.45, 8.7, 8.78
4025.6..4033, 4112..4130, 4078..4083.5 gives 8.42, 8.15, 8.4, 8.42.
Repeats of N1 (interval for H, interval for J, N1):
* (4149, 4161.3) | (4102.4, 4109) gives 64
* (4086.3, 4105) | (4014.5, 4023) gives 66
